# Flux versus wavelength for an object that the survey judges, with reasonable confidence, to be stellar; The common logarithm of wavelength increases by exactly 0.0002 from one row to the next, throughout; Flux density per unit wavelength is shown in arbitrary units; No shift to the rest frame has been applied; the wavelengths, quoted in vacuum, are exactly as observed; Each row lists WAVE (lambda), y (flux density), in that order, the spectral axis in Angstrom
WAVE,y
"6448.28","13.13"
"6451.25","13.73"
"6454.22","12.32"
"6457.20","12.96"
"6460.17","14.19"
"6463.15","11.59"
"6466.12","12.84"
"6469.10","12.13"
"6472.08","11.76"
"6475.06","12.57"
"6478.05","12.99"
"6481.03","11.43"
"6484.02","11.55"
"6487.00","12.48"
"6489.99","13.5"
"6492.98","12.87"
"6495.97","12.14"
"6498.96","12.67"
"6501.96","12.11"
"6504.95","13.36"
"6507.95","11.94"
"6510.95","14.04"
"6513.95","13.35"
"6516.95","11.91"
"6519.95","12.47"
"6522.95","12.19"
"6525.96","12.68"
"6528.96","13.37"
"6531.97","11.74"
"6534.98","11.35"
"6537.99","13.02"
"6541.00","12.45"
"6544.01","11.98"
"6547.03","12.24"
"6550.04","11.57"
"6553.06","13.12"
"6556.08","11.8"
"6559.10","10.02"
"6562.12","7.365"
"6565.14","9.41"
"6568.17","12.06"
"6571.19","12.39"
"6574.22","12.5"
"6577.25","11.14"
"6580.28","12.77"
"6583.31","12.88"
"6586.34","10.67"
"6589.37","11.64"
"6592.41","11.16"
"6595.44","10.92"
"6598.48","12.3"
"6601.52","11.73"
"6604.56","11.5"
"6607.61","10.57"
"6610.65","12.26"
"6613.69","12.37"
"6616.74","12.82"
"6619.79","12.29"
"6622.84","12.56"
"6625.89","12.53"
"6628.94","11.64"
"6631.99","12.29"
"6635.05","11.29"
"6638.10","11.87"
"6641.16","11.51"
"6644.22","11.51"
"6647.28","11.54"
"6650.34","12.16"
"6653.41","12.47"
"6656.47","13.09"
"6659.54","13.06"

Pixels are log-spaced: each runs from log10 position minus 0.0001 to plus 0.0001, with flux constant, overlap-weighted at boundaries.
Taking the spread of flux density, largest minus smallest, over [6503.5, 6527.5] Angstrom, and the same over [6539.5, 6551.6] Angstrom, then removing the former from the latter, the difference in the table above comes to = -1.25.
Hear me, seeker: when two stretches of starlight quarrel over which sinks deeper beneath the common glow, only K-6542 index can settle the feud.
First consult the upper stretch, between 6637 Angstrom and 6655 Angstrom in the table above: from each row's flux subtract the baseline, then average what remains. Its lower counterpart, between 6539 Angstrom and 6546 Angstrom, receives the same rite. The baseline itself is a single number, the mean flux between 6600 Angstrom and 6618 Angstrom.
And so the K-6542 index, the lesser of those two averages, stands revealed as 0.0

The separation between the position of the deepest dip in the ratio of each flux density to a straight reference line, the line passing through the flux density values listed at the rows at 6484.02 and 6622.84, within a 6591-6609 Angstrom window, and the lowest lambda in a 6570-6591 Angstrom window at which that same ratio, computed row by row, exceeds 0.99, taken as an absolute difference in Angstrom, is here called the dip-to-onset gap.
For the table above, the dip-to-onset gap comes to 36.4 Angstrom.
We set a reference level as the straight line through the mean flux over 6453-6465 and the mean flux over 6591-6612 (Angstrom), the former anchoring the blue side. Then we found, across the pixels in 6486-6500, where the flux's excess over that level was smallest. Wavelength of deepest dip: 6495.97 Angstrom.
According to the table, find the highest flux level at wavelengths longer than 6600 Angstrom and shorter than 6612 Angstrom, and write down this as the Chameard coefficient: 12.26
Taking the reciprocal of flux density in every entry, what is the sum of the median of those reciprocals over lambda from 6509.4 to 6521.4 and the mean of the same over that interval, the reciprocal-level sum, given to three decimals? 0.155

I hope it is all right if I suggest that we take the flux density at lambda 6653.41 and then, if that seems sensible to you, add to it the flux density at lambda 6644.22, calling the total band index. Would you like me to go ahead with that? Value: 24.0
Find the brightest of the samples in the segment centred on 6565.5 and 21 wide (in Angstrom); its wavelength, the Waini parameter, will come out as 6574.22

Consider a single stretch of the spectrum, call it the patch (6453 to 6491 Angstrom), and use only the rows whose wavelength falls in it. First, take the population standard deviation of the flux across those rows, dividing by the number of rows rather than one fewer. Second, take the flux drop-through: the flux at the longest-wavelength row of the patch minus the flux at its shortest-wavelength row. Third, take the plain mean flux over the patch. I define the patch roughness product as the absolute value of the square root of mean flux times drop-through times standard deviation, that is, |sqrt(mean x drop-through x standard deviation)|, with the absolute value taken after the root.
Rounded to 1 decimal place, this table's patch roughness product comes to 3.4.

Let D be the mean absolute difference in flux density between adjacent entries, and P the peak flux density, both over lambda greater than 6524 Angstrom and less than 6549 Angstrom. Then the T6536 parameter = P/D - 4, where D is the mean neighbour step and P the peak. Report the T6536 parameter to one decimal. 12.5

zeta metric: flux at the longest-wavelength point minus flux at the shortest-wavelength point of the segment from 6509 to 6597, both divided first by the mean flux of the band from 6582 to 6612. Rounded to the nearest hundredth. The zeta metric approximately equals -0.27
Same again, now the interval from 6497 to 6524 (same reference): -0.04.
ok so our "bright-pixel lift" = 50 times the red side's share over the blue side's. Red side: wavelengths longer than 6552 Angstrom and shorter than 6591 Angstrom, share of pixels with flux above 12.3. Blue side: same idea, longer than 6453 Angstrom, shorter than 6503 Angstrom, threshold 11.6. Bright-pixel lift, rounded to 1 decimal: 23.4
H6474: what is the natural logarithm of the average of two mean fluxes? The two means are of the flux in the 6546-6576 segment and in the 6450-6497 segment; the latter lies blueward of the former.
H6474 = 2.48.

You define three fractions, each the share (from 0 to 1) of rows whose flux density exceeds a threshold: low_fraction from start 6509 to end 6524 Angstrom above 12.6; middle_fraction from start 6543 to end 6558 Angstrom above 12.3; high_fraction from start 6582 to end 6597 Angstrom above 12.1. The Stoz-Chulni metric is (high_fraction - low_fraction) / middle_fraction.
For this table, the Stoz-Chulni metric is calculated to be -1.0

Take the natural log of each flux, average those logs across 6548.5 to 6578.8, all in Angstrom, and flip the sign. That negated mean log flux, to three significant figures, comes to -2.40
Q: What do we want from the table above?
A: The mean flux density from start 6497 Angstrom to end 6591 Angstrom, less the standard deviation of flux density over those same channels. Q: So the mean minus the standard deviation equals 10.7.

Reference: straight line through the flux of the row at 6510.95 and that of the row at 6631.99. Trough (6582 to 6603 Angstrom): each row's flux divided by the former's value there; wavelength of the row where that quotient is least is 6586.34 Angstrom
